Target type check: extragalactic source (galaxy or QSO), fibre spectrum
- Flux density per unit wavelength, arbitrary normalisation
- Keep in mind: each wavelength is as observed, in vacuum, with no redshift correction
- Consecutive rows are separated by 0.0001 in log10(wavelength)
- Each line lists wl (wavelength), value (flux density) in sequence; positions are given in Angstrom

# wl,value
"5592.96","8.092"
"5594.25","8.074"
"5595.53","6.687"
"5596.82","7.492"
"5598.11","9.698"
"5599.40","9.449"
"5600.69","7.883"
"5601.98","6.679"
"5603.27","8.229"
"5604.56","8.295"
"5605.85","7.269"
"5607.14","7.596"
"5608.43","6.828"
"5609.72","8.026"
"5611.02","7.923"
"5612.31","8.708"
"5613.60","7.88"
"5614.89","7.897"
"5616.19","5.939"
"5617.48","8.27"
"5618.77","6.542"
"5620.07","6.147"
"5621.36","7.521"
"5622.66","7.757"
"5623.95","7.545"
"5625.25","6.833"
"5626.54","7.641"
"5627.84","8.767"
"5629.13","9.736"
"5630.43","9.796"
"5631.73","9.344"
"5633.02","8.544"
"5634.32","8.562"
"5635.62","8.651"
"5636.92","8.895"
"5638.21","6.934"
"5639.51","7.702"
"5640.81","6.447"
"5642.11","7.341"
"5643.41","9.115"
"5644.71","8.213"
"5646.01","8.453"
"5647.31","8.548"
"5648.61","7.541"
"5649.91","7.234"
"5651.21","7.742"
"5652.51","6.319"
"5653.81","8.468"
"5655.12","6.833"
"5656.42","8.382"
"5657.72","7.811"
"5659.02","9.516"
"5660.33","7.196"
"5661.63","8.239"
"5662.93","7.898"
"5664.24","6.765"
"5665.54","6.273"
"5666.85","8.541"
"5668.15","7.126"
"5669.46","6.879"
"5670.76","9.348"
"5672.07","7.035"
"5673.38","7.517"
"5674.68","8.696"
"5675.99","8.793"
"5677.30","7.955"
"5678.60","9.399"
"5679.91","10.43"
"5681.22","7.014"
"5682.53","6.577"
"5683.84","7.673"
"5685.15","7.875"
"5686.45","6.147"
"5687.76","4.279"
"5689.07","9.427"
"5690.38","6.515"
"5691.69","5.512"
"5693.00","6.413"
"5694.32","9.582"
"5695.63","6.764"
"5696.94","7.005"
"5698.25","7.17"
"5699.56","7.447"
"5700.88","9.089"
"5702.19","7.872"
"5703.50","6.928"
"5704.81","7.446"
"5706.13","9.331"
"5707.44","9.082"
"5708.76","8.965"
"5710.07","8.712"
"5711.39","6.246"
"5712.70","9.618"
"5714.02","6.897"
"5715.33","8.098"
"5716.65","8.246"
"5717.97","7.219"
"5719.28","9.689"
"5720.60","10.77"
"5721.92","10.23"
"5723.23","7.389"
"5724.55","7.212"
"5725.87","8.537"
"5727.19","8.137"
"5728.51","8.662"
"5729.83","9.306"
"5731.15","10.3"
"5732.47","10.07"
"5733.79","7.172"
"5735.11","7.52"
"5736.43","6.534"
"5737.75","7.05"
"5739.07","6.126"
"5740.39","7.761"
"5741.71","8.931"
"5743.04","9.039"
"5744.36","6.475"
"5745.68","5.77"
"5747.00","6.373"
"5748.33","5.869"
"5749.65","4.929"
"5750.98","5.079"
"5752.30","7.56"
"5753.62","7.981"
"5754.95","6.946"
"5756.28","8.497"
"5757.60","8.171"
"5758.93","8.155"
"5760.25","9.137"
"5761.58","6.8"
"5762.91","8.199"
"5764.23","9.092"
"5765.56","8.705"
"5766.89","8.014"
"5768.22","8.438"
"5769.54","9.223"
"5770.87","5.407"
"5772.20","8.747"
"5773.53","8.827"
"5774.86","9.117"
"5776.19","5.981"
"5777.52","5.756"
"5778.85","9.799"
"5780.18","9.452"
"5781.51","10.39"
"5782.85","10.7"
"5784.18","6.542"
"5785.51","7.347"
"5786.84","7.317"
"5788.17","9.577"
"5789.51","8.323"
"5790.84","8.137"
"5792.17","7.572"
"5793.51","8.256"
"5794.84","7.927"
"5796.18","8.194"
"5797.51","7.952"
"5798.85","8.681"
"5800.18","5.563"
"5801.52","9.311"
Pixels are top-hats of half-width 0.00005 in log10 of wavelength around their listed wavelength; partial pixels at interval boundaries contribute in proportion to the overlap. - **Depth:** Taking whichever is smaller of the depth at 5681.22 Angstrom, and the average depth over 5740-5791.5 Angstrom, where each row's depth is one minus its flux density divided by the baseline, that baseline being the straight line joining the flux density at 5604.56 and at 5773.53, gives 0.11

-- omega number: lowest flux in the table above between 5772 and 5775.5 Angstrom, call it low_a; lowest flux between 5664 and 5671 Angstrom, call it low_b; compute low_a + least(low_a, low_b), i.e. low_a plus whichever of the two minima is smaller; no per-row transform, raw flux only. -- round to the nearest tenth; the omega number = 15.0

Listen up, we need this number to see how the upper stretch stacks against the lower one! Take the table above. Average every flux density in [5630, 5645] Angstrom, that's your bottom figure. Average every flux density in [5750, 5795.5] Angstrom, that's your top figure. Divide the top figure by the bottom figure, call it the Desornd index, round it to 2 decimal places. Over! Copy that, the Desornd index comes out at 0.98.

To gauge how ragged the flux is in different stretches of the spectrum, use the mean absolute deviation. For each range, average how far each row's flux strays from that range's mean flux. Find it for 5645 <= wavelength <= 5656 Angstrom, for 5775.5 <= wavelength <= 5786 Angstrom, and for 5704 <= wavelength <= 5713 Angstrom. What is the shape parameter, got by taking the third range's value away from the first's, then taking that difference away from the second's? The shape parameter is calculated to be 2.12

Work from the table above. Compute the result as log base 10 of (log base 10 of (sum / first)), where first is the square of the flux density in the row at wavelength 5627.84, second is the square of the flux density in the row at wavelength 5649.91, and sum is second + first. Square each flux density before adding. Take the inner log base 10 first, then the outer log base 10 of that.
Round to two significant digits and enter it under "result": -0.65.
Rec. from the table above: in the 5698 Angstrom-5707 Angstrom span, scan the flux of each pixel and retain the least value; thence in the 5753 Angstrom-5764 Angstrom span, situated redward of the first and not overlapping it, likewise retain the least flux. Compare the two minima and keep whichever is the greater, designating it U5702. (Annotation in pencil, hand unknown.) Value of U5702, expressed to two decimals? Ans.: 6.93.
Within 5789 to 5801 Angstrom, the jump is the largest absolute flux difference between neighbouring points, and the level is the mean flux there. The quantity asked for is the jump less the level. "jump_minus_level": -4.7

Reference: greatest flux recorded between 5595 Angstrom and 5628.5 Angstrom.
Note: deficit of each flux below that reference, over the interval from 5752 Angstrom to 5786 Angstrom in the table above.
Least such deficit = -1.0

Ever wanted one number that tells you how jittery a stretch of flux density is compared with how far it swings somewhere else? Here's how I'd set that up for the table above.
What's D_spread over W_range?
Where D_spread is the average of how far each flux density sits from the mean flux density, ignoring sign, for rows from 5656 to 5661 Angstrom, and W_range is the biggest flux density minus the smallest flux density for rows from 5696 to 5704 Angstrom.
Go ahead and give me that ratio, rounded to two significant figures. 0.33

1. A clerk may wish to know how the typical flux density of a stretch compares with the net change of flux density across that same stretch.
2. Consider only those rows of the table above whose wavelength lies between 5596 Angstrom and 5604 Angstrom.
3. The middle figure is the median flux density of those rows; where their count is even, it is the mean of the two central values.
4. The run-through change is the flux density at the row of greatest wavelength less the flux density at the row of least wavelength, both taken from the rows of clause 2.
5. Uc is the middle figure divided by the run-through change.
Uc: 11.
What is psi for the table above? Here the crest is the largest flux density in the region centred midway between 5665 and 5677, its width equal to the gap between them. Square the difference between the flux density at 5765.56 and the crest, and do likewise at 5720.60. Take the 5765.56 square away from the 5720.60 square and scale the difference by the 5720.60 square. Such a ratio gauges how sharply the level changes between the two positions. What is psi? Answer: 1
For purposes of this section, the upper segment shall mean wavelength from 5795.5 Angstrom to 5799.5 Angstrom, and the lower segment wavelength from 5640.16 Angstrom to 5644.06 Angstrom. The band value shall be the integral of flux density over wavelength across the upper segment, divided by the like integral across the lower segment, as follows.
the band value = 1.11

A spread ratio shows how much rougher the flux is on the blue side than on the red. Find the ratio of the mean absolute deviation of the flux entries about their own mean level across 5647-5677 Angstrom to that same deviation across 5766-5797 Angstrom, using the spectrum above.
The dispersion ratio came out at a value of 0.72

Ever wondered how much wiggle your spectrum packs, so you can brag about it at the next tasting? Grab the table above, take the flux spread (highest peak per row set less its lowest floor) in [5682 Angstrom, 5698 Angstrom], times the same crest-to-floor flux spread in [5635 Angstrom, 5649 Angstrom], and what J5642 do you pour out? 14.1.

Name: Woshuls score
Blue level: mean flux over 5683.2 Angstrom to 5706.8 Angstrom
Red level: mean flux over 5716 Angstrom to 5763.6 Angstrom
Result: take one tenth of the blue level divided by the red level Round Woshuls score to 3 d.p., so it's 0.094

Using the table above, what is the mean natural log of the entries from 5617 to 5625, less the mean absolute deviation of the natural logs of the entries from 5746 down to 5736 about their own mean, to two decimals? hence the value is 1.84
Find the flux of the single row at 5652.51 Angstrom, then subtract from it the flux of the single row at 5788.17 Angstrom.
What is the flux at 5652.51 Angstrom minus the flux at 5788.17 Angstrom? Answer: -3.3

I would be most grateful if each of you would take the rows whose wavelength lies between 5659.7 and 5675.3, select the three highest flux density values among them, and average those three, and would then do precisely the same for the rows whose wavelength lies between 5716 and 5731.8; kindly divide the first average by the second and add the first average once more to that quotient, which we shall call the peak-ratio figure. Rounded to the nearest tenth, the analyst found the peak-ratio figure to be 9.7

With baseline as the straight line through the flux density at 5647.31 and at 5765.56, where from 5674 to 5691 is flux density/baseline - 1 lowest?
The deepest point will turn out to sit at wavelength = 5687.76 Angstrom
